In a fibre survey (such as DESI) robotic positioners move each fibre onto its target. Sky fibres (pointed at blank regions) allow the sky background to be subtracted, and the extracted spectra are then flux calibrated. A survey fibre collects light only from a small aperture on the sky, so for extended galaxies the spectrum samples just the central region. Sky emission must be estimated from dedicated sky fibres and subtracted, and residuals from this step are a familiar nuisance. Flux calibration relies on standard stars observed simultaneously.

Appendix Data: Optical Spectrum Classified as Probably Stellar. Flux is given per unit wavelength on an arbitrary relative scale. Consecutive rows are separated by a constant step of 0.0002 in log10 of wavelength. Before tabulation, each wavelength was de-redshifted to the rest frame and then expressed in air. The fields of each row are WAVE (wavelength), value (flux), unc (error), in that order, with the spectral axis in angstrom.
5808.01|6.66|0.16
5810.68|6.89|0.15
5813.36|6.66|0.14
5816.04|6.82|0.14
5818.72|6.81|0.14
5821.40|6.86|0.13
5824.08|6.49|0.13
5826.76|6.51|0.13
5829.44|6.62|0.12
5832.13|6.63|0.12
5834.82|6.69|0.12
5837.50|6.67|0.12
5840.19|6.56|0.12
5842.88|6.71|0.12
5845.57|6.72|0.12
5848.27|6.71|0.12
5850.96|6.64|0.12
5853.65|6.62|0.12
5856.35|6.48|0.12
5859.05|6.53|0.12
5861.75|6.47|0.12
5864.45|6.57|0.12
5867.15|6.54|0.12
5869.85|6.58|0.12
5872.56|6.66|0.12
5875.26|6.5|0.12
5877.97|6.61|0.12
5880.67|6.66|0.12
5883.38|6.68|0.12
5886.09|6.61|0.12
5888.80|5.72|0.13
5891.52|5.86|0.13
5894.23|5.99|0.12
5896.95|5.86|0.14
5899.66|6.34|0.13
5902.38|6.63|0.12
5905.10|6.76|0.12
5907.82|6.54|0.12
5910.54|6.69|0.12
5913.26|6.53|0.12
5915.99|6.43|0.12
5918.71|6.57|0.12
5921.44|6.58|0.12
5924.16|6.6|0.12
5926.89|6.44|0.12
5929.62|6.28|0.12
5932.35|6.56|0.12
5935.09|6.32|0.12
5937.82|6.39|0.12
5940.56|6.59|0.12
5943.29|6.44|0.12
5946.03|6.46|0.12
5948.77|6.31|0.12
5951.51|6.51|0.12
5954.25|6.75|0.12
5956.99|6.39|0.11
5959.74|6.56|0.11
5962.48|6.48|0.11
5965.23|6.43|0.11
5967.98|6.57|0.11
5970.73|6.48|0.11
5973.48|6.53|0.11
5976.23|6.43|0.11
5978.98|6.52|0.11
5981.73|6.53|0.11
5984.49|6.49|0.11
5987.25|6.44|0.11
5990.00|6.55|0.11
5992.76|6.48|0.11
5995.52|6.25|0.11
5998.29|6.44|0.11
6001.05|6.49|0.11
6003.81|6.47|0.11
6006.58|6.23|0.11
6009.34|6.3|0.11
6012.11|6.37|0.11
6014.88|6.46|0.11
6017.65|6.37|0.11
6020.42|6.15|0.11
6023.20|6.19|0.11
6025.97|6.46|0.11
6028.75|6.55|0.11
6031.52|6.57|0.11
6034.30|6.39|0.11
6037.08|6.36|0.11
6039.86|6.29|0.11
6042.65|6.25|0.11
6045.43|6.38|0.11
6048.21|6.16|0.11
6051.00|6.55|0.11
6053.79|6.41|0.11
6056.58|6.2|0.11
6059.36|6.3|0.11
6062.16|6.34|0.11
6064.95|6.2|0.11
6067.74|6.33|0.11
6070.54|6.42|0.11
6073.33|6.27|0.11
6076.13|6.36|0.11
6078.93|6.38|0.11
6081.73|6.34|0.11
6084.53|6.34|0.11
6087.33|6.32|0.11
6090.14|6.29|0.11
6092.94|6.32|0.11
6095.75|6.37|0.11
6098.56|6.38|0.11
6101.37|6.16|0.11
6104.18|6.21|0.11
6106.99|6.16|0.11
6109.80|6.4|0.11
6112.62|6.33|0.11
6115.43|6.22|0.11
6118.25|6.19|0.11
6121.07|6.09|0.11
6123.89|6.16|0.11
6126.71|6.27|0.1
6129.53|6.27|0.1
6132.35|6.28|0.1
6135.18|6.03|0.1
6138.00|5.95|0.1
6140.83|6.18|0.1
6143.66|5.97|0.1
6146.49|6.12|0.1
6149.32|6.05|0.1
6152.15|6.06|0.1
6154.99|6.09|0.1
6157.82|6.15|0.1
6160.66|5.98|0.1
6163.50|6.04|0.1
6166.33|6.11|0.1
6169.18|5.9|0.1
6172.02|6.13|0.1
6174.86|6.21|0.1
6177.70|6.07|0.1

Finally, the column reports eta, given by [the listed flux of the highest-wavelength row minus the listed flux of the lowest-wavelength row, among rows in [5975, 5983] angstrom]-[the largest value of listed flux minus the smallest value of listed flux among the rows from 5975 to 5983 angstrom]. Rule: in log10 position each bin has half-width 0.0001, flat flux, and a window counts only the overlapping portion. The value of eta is 0.0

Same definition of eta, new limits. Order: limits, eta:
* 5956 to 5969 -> 0.0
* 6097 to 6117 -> -0.4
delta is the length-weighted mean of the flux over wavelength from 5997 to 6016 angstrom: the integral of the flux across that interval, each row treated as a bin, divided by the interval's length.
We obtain 6.40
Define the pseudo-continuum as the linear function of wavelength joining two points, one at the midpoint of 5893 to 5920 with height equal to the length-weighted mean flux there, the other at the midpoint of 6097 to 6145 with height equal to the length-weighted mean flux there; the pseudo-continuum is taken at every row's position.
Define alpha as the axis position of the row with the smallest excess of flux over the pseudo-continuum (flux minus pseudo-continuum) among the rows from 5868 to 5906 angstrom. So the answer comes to 5888.80 angstrom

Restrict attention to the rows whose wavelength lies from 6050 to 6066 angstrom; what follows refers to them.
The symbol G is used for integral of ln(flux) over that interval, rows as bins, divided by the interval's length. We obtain 1.85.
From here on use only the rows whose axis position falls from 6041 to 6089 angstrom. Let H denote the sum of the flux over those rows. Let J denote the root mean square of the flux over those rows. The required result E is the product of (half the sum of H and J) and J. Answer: 360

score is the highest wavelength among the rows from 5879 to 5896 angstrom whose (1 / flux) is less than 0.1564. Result 5886.09 angstrom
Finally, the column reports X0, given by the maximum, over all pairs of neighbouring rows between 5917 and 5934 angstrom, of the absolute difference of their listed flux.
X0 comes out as 0.280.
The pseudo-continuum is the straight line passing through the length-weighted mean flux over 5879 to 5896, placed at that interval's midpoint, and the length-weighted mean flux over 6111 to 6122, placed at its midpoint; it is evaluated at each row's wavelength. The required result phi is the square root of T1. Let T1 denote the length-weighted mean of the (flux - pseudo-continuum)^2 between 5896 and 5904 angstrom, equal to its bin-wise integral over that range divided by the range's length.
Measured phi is 0.32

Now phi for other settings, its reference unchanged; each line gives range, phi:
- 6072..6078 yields 0.11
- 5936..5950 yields 0.22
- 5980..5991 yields 0.27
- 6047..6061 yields 0.17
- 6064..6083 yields 0.13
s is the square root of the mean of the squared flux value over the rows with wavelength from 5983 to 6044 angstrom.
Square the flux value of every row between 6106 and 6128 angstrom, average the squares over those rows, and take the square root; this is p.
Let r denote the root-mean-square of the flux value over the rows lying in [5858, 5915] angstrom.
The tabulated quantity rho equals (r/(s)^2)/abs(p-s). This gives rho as 0.98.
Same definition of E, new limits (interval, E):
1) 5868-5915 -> 372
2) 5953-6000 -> 379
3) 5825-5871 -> 392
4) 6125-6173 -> 334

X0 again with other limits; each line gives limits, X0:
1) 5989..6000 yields 0.230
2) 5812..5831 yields 0.370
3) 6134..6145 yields 0.230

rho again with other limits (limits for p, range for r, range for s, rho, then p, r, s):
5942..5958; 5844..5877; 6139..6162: 0.44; 6.48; 6.59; 6.08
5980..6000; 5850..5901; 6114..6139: 0.58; 6.45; 6.42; 6.16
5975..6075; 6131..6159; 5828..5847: 0.49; 6.38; 6.09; 6.66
